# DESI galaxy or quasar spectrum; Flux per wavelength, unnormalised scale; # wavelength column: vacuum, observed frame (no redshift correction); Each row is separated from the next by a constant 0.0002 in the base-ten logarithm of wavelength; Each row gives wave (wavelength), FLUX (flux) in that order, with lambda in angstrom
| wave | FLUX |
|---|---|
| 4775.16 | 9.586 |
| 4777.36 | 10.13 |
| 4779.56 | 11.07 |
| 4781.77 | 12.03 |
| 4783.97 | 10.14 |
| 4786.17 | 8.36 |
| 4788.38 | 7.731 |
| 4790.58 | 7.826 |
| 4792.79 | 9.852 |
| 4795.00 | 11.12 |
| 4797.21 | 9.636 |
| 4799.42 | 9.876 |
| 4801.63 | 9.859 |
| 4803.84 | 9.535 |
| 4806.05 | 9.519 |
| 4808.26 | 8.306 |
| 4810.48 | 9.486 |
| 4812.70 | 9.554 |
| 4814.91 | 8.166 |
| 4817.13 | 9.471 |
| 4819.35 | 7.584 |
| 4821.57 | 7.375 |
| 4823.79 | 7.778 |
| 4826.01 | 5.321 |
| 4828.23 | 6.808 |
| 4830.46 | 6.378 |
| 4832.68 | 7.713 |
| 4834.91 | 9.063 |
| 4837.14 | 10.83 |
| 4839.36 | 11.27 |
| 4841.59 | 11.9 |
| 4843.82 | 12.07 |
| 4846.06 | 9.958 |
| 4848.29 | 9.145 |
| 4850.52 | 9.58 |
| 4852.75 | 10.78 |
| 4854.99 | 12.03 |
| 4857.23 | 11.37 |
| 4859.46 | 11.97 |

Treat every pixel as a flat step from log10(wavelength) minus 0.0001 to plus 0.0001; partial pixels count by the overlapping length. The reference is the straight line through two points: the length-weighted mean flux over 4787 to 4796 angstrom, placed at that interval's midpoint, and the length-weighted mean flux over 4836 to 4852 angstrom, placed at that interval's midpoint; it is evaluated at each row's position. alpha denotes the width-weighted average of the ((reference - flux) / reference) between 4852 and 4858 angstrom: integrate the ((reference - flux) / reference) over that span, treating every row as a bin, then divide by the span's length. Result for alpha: -0.04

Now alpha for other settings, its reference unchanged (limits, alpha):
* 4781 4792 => -0.03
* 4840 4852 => 0.02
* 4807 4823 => 0.13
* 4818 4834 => 0.30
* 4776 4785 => -0.24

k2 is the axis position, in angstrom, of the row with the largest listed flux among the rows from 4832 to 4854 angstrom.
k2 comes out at 4843.82 angstrom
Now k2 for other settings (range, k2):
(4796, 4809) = 4799.42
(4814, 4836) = 4817.13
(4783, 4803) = 4795.00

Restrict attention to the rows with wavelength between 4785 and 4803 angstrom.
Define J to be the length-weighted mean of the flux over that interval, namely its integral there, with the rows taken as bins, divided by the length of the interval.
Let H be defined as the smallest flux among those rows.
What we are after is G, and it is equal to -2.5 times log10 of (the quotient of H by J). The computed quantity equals 0.20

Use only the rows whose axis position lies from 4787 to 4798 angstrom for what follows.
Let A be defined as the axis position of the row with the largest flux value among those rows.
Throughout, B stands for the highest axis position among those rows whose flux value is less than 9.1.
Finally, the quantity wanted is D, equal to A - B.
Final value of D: 4.4 angstrom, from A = 4795.00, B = 4790.58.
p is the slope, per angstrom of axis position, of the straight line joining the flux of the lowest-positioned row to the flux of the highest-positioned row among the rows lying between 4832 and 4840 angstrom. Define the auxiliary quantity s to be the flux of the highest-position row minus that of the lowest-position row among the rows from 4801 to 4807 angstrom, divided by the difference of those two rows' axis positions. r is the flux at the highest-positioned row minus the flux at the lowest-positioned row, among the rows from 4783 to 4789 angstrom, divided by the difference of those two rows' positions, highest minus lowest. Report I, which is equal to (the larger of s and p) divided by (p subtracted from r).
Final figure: -0.49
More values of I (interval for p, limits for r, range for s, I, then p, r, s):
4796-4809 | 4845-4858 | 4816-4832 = -0.49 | -0.12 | 0.1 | -0.2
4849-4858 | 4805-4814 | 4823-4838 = -1.02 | 0.27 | 0.0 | 0.2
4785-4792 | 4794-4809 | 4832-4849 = -1.01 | -0.12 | -0.2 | 0.1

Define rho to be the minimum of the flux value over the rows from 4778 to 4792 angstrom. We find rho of 7.731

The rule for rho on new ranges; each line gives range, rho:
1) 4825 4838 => 5.321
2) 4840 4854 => 9.145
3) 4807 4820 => 7.584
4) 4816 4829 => 5.321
